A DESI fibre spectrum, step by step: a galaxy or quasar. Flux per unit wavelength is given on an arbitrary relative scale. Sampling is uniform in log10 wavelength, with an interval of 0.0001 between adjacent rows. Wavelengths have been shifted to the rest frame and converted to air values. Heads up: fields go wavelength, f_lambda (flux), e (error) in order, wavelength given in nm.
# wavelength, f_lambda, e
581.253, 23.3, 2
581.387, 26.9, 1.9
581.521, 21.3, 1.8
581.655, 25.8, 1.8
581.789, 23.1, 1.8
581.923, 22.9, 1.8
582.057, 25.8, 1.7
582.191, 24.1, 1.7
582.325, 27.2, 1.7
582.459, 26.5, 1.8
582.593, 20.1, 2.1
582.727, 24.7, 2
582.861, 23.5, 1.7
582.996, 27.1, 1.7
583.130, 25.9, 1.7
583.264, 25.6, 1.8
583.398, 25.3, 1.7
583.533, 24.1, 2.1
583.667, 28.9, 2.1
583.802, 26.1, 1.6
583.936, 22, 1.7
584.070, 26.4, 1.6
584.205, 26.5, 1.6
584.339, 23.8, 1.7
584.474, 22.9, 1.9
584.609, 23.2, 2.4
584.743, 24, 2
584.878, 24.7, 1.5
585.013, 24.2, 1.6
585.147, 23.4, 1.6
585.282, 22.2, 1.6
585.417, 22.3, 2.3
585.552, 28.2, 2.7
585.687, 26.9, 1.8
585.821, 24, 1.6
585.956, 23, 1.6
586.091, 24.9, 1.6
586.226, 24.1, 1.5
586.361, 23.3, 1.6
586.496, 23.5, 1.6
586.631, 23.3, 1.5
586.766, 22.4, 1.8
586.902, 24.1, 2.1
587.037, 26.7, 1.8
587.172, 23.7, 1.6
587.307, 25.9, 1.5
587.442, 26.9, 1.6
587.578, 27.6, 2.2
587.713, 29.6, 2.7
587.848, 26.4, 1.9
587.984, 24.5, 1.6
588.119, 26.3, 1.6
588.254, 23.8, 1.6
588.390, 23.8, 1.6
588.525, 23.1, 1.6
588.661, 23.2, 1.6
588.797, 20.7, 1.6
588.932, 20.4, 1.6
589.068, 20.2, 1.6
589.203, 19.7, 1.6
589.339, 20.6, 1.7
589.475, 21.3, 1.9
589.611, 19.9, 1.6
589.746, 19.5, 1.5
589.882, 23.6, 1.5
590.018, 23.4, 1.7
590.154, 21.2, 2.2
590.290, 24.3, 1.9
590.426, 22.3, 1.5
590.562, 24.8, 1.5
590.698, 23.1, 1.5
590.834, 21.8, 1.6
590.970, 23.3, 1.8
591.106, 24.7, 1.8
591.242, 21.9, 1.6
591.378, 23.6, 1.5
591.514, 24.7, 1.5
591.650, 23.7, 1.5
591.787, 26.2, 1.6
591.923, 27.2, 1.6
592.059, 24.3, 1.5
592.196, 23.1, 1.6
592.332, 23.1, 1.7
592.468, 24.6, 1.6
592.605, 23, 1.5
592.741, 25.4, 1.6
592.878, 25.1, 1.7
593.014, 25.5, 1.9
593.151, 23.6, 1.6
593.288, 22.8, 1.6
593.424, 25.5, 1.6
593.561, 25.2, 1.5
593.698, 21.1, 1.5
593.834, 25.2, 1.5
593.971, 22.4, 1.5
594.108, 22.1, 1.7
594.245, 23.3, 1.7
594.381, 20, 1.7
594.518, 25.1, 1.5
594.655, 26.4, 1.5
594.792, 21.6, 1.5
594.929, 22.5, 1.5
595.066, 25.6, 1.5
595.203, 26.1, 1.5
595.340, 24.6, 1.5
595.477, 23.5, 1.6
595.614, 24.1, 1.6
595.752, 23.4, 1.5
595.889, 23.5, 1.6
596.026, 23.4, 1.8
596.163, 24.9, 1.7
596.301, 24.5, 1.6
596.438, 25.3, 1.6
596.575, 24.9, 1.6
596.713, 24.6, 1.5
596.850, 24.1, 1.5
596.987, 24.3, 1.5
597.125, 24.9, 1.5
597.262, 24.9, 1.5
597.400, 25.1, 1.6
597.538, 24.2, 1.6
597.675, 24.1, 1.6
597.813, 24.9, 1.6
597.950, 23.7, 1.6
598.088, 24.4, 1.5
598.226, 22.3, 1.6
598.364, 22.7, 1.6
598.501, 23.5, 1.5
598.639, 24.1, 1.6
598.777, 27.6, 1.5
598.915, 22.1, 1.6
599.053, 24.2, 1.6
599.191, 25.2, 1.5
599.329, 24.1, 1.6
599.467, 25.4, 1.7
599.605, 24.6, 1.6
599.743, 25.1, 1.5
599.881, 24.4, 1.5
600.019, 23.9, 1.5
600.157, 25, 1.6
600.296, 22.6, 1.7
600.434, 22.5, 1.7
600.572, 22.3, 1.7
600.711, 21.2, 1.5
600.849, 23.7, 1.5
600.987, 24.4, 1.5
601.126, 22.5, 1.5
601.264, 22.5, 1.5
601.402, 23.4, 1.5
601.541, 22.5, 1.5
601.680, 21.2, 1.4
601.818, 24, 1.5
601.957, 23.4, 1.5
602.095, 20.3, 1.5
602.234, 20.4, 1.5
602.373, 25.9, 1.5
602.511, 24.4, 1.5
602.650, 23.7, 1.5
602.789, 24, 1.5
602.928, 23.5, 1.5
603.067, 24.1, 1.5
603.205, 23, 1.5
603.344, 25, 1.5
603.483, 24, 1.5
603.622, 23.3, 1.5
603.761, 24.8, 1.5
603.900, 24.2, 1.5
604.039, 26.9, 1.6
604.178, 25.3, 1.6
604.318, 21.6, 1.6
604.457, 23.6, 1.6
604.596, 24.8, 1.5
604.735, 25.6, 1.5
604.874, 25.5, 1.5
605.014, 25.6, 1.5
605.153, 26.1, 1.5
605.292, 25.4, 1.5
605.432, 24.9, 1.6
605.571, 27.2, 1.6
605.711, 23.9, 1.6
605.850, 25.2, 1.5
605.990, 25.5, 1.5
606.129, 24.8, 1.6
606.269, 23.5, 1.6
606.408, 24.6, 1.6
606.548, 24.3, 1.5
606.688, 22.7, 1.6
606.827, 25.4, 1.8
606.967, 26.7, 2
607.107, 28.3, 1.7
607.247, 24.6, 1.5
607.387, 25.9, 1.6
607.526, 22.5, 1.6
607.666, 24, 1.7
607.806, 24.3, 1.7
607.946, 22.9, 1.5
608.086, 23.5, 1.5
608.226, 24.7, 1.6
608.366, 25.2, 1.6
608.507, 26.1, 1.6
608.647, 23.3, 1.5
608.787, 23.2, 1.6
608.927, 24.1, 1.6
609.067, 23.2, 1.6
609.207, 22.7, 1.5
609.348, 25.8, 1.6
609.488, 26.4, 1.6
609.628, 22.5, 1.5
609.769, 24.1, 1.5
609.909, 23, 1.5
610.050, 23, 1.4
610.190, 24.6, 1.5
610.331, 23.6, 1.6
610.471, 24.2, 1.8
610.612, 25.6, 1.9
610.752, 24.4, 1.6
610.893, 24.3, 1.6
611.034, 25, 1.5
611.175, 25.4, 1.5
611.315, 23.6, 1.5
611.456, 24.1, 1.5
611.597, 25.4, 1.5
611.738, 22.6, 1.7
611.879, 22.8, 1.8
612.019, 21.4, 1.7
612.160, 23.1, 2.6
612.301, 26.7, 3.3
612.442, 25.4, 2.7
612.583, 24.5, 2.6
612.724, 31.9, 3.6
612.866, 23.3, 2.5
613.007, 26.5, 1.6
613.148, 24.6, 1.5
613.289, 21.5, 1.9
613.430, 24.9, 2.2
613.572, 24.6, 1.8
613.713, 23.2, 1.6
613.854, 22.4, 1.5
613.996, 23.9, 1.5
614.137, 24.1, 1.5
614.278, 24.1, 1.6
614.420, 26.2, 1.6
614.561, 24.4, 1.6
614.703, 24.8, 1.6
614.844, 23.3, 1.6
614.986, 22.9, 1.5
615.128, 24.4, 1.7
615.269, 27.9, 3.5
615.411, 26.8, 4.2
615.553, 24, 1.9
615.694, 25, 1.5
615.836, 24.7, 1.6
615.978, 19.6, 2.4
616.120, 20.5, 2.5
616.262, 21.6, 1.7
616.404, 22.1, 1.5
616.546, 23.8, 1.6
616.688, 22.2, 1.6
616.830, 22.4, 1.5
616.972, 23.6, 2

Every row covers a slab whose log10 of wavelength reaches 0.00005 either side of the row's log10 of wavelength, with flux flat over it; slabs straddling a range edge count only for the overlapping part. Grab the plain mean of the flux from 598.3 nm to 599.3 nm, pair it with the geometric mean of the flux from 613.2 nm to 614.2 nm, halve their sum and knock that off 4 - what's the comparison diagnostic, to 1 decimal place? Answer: -19.8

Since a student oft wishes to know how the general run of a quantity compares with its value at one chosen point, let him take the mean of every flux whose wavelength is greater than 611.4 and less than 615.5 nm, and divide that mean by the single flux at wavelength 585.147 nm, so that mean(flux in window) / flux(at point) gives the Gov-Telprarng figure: 1.05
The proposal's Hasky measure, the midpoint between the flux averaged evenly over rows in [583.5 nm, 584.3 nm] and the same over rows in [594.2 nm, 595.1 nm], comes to 24.6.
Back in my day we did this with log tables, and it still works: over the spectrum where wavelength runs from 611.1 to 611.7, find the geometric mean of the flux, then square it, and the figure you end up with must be 606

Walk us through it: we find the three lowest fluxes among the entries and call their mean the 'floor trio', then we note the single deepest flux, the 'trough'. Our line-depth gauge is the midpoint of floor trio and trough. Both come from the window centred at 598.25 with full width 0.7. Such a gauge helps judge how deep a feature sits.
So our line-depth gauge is 22.6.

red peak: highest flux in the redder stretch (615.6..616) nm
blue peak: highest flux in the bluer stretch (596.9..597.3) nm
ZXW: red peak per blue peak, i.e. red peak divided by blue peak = 1.00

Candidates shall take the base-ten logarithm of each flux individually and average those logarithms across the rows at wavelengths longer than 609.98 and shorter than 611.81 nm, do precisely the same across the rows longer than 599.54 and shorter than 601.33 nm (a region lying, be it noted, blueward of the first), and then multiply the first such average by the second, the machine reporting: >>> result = 1.90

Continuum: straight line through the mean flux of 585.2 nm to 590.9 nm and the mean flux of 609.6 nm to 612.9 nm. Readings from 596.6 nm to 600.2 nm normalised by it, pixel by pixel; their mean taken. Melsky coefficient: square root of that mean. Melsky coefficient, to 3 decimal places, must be 1.009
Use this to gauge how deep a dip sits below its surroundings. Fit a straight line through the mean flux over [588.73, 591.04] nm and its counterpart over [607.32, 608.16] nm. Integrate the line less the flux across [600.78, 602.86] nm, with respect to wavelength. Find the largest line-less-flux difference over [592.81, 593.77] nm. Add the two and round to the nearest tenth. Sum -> 1.3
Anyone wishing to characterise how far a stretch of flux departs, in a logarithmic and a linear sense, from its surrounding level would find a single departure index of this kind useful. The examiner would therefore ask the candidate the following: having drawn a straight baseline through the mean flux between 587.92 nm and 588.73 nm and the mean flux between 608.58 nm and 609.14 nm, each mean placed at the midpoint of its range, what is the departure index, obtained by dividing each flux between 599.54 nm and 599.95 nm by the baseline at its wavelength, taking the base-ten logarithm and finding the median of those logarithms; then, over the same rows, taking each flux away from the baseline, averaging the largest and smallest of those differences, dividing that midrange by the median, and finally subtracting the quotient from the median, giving 66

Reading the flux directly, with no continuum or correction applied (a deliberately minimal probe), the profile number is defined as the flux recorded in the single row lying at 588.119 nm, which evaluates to 26.3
